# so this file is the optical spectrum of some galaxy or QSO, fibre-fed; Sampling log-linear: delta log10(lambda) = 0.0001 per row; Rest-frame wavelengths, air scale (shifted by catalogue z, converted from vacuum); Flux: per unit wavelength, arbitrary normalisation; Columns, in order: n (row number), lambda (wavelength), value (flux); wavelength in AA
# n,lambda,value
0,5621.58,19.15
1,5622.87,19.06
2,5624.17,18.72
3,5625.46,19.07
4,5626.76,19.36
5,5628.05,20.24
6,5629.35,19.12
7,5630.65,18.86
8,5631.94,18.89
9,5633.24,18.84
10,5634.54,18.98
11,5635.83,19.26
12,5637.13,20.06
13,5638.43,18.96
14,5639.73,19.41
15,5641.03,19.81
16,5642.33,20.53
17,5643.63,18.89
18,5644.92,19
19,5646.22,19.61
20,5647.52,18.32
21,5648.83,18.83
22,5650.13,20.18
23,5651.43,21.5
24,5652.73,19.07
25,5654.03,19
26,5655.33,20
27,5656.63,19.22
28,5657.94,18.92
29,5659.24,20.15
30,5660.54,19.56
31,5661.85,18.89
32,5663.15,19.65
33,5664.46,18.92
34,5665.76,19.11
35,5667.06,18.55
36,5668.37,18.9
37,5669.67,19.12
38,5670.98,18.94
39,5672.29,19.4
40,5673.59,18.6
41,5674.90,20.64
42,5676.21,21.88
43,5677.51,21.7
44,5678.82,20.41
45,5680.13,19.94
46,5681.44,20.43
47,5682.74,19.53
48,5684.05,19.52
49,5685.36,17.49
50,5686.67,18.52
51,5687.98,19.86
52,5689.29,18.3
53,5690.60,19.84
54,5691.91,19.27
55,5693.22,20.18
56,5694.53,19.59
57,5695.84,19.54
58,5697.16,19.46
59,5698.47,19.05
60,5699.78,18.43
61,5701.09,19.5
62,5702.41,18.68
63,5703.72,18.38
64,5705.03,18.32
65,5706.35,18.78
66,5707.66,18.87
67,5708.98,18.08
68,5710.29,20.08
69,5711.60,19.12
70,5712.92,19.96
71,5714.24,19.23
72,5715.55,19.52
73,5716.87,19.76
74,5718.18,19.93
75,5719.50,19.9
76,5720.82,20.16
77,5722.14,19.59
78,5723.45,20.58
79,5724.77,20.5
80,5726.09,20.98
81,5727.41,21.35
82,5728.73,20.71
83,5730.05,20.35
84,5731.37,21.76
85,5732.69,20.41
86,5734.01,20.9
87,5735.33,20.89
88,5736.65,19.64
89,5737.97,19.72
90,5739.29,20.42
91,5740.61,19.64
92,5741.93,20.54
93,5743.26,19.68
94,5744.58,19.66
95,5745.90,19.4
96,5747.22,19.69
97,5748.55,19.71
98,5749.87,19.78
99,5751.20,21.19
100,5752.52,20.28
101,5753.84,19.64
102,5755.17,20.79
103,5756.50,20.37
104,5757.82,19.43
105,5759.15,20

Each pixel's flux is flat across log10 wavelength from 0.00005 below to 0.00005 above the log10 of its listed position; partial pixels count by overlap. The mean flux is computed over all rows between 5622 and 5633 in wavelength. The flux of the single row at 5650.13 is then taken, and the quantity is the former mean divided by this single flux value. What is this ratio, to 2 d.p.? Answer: 0.95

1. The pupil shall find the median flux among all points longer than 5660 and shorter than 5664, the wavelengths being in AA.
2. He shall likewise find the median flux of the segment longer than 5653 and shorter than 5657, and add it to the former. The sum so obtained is 38.8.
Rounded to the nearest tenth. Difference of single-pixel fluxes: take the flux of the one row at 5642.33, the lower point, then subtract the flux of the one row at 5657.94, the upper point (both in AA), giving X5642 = 1.6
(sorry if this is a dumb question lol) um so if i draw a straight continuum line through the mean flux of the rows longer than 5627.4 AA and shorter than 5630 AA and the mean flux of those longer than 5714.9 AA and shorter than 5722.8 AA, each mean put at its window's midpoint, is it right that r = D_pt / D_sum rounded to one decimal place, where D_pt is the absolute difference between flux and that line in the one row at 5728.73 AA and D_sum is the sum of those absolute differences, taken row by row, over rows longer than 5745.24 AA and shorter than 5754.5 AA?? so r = 0.3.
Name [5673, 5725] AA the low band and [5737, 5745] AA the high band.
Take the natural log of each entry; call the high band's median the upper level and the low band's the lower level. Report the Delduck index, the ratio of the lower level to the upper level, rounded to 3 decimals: 0.997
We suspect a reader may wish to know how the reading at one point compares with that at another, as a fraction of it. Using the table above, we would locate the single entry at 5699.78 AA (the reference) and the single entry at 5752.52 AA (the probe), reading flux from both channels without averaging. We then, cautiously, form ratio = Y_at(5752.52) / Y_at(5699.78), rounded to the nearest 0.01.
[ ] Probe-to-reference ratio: 1.10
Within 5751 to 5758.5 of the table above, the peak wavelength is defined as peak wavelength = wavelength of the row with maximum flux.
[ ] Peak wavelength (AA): 5751.20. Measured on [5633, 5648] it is 5642.33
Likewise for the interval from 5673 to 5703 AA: 5676.21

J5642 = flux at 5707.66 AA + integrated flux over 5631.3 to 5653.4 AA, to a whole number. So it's 448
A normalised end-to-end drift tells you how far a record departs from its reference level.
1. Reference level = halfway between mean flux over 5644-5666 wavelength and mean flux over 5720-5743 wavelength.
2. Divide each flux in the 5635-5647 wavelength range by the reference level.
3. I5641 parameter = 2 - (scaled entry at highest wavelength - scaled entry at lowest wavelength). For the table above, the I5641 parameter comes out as 1.98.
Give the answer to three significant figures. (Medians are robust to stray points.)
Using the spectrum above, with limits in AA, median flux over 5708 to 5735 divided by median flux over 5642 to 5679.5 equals 1.05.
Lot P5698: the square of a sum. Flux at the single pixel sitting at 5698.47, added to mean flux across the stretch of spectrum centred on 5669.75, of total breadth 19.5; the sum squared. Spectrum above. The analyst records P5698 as 1495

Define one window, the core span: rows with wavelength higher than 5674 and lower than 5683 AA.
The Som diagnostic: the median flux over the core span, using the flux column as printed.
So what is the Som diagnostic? 20.4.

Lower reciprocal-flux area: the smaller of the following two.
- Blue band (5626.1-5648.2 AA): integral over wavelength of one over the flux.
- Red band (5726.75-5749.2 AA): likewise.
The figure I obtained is 1.11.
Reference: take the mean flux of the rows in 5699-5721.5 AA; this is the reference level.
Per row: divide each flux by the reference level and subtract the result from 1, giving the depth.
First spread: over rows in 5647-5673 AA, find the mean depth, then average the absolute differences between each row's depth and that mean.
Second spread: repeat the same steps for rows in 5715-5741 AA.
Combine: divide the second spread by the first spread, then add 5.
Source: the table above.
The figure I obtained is 5.98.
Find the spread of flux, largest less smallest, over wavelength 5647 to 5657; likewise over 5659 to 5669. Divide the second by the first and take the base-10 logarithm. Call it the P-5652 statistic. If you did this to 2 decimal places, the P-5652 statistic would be -0.30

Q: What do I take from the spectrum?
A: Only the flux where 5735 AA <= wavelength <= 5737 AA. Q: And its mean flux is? 20.3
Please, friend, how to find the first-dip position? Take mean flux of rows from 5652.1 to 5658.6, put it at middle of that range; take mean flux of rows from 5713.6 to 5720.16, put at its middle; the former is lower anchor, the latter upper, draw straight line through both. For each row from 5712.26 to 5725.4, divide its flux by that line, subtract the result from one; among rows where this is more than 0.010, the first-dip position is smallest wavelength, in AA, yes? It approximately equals 5714.24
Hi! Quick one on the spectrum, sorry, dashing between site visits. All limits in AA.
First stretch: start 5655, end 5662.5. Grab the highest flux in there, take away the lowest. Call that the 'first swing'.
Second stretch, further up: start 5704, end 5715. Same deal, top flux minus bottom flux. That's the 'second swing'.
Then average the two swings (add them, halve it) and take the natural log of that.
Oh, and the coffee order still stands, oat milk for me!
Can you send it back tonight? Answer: 0.5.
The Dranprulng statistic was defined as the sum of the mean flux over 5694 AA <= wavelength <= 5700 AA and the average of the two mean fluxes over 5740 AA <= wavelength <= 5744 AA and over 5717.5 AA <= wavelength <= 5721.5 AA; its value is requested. 39.2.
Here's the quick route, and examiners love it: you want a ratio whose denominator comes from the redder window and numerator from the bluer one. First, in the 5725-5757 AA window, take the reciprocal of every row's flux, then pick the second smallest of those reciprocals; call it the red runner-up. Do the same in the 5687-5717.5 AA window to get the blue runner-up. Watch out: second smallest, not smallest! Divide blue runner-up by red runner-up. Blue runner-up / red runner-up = 1.06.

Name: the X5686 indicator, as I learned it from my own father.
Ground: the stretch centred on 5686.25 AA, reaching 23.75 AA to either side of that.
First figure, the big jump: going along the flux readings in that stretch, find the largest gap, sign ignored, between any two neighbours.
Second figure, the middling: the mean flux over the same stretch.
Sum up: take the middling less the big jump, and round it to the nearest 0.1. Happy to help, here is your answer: 17.3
